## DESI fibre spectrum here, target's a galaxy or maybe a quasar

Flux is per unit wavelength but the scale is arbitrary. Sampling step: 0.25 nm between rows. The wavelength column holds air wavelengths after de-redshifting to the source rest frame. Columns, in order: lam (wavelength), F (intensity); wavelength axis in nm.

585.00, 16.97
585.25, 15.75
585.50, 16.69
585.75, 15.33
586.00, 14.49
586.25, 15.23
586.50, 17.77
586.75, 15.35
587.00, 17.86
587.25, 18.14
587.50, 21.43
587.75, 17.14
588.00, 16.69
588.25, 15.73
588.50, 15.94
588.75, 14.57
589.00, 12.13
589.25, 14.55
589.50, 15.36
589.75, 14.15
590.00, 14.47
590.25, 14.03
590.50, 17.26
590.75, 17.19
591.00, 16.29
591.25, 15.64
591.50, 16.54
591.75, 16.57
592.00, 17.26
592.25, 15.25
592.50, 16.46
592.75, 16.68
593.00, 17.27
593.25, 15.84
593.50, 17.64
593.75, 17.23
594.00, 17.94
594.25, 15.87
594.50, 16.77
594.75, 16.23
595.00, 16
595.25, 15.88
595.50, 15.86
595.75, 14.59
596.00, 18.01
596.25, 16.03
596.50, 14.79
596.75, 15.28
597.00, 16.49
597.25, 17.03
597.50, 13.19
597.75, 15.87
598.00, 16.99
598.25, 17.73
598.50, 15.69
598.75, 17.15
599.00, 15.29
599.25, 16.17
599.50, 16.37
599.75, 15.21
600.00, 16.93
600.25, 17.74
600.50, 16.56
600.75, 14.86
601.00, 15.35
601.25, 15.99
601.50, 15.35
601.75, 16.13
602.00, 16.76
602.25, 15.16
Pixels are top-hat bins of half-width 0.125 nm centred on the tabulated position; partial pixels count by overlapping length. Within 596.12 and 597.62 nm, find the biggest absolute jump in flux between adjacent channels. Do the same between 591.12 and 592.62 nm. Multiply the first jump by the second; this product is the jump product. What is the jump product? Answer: 7.7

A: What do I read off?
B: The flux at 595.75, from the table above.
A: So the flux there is 14.59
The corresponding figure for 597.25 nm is 17.03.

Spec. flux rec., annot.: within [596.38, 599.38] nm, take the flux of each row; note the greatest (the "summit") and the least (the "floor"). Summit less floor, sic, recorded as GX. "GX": 4.5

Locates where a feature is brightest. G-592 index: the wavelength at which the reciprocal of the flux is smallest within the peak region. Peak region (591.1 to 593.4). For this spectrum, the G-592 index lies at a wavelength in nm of 593.00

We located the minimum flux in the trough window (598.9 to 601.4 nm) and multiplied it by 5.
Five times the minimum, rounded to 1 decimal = 74.3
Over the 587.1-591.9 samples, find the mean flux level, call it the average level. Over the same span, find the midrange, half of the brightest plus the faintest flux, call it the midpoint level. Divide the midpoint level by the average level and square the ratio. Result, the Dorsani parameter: 1.10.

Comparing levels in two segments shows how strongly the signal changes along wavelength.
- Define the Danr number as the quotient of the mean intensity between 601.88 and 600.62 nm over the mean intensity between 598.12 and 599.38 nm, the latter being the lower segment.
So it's 0.95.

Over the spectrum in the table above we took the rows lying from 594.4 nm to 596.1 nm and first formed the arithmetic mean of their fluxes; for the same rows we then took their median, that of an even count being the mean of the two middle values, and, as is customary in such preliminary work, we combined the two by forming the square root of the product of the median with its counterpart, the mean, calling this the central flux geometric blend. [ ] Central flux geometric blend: 16.1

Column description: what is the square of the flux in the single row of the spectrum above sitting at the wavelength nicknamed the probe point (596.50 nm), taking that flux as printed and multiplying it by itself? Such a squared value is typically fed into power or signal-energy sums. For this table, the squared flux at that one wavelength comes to 219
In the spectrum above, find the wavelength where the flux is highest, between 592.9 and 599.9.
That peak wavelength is 596.00 nm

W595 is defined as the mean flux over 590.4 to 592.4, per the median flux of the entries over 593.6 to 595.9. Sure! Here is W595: 1.03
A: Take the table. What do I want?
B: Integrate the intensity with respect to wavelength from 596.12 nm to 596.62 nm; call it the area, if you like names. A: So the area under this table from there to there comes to 8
